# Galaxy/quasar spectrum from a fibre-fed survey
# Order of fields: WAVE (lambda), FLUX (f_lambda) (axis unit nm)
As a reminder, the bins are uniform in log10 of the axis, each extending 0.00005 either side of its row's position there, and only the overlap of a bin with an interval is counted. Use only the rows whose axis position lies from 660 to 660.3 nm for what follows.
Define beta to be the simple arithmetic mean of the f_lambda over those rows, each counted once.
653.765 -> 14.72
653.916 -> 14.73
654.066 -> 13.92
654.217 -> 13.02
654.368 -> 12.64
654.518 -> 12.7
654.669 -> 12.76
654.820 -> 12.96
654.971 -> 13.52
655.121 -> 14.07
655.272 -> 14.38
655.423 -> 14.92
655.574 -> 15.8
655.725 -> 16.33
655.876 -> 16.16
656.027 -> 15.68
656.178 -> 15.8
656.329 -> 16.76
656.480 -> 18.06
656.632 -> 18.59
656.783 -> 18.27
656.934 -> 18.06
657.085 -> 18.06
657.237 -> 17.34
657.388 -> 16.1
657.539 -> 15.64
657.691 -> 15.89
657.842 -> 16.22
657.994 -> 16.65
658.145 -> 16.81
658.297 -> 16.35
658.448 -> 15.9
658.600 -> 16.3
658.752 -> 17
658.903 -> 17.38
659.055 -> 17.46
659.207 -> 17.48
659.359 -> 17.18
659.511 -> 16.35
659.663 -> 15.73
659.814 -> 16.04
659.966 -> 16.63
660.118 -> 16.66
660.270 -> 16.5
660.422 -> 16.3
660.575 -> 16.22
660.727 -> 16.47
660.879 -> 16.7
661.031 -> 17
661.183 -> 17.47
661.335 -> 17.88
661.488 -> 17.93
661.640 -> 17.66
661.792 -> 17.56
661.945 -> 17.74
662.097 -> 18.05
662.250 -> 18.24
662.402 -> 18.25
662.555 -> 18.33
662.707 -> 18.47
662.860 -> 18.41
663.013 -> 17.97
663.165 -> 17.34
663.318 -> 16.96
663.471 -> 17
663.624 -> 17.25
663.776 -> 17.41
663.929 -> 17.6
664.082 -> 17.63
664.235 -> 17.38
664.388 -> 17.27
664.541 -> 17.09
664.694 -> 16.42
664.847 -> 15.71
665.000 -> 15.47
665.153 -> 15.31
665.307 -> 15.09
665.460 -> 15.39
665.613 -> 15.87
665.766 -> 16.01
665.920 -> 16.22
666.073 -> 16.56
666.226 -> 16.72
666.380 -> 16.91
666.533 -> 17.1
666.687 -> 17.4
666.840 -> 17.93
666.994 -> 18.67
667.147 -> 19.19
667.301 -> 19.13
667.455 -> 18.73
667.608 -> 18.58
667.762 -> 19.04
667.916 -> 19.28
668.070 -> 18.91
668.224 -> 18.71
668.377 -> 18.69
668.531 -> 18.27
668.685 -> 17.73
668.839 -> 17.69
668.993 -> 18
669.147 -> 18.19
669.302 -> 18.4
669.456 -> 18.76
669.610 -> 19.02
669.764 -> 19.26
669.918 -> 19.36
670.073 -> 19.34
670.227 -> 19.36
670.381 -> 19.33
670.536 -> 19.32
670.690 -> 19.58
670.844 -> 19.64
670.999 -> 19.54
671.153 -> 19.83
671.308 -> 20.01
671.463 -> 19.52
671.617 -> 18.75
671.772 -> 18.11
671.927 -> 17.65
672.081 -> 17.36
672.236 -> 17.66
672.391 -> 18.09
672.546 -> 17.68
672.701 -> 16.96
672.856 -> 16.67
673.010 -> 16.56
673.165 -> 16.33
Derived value 16.6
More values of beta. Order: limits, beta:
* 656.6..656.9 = 18.4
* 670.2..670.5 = 19.3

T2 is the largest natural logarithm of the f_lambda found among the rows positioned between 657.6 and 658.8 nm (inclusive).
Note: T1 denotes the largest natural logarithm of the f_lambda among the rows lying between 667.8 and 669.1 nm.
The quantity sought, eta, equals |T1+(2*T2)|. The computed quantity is 8.63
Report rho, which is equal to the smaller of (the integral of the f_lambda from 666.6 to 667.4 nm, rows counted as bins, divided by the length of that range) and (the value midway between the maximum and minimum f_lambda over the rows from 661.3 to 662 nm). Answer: 17.7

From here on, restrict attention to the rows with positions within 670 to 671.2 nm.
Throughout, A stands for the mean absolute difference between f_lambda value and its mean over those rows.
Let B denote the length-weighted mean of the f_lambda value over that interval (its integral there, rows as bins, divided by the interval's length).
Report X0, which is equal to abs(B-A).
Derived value 19.3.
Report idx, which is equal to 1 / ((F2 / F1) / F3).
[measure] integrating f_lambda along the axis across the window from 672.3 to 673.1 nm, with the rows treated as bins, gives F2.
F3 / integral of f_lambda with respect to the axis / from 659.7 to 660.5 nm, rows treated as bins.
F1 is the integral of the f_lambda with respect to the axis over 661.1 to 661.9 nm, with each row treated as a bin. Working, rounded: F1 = 14.2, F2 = 13.8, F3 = 13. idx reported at 13.5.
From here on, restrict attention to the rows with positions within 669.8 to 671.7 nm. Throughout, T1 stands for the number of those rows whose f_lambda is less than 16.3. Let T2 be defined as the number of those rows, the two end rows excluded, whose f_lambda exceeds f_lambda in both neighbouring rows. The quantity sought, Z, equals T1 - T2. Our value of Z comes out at -3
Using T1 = 0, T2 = 3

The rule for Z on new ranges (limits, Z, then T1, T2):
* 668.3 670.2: -1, 0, 1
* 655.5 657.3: 2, 4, 2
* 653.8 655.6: 12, 12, 0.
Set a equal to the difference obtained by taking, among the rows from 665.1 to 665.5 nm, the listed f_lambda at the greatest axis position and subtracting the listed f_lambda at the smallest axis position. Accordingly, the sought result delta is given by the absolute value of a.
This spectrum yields 0.08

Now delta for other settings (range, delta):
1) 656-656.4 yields 1.08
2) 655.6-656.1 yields 0.65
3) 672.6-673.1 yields 0.40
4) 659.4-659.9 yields 0.31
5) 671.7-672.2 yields 0.75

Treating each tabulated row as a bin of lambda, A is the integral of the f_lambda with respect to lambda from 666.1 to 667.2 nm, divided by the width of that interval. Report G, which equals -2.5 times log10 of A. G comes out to -3.12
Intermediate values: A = 17.6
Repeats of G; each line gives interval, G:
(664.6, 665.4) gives -2.98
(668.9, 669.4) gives -3.15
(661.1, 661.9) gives -3.12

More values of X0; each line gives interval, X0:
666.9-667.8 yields 18.6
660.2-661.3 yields 16.4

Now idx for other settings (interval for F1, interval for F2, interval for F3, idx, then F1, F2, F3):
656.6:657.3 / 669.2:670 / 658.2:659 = 11.1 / 12.6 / 15.1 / 13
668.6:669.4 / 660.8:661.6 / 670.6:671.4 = 16.3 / 14.4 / 13.9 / 16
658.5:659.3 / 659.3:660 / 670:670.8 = 18.5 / 13.7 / 11.5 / 16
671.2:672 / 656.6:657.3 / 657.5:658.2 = 13.6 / 15.1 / 12.6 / 11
